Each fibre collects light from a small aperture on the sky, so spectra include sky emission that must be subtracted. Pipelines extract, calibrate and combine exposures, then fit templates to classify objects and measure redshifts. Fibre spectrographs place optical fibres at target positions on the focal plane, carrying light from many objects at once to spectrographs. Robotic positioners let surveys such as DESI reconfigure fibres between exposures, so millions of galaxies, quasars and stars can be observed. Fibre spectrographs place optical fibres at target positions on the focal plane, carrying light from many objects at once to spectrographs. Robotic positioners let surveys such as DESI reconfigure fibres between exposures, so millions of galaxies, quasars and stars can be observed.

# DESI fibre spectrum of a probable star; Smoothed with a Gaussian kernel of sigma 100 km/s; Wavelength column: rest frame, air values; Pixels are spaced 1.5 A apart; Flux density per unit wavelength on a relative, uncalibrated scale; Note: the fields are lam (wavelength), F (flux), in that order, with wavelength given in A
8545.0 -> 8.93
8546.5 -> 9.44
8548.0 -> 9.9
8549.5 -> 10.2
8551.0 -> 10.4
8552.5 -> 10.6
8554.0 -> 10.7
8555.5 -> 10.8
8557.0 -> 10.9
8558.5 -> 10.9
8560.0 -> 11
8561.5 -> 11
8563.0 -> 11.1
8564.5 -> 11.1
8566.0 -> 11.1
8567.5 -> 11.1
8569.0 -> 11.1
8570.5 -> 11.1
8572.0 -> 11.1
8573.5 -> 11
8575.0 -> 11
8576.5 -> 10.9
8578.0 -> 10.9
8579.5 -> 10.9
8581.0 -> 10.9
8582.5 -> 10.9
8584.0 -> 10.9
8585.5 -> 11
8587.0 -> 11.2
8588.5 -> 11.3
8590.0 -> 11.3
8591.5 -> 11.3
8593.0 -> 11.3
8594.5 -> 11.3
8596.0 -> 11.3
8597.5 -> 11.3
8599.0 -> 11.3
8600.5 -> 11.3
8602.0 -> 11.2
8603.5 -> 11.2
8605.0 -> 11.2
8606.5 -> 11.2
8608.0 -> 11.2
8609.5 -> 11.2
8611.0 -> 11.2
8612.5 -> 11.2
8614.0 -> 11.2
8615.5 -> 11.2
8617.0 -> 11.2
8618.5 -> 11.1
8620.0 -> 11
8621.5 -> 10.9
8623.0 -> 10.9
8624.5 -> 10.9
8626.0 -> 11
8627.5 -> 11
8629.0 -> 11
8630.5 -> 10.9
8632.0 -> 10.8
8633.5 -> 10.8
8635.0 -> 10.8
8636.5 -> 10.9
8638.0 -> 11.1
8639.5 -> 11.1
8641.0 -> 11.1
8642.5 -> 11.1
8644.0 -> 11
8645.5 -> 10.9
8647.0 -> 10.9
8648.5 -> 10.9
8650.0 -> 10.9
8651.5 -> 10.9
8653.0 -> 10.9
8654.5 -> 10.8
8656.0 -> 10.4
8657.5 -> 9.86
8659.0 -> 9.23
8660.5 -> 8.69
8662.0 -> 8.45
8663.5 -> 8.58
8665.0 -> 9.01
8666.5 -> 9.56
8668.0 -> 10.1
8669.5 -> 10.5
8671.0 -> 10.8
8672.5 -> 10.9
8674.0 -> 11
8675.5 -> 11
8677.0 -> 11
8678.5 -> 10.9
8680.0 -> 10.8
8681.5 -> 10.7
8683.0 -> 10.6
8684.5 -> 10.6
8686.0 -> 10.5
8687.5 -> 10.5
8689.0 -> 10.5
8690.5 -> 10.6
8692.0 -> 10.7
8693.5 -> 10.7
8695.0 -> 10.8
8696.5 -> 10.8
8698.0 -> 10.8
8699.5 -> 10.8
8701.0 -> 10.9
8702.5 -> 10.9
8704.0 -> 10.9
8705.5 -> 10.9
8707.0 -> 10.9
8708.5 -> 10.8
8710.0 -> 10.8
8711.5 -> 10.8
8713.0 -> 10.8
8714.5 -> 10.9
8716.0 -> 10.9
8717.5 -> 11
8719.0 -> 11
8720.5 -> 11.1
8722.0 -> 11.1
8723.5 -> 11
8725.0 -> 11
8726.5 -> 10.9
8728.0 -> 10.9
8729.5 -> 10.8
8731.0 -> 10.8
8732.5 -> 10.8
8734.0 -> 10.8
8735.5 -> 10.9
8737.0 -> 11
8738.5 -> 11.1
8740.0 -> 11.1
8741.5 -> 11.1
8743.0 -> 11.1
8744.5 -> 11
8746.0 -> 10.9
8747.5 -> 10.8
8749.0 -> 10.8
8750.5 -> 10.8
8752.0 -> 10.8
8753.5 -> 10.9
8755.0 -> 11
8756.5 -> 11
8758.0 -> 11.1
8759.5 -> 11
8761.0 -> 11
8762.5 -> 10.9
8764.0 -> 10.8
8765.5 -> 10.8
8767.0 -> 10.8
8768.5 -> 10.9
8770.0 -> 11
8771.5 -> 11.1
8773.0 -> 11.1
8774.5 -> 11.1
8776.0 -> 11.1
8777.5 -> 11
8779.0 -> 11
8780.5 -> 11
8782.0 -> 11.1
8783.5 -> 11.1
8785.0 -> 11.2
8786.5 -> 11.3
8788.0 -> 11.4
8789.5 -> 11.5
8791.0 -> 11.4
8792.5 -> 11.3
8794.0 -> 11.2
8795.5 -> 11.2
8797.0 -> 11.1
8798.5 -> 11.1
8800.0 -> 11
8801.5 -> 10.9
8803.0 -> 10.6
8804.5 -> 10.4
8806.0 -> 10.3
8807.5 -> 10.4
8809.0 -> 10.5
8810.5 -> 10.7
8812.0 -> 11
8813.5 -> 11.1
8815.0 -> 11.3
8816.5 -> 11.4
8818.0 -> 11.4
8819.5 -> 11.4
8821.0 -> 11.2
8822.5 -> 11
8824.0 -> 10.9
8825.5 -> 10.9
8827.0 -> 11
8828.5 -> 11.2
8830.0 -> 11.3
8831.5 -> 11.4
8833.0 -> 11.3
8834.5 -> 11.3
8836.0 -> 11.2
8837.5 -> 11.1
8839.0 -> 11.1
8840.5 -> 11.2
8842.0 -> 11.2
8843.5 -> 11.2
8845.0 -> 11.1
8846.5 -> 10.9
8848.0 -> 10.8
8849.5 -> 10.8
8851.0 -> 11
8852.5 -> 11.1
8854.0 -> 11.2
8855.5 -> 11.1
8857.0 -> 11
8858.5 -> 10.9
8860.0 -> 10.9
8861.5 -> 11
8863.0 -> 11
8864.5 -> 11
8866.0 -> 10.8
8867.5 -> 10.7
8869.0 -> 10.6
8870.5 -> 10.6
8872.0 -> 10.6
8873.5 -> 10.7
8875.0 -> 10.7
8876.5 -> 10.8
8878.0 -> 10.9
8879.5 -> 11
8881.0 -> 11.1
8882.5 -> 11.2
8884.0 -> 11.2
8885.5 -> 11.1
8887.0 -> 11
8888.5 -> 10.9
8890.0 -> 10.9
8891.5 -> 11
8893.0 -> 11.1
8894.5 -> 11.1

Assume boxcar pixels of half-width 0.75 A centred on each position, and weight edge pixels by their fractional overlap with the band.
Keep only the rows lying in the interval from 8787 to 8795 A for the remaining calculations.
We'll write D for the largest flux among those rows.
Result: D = 11.5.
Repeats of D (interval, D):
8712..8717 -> 10.9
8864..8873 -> 11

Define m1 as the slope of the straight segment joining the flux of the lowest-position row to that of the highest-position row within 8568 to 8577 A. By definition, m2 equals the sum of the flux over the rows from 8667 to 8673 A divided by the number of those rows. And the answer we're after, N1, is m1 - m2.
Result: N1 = -10.6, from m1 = -0.027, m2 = 10.6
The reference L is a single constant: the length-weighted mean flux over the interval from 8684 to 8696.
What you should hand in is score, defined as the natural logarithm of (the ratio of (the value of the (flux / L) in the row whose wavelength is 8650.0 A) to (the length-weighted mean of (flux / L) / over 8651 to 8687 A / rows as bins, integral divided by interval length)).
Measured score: 0.063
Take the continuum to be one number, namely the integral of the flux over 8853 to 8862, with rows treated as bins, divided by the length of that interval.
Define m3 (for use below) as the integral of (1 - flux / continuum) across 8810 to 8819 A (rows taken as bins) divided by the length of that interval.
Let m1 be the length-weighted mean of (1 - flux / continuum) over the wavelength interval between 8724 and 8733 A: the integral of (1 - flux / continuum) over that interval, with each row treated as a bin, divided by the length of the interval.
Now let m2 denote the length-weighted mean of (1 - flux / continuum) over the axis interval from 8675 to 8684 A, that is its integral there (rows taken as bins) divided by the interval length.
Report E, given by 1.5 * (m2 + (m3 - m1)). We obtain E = -0.014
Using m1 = 0.013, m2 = 0.018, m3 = -0.014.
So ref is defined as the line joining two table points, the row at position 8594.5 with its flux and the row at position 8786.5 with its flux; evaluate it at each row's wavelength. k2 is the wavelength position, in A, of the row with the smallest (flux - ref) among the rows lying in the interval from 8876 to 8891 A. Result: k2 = 8876.5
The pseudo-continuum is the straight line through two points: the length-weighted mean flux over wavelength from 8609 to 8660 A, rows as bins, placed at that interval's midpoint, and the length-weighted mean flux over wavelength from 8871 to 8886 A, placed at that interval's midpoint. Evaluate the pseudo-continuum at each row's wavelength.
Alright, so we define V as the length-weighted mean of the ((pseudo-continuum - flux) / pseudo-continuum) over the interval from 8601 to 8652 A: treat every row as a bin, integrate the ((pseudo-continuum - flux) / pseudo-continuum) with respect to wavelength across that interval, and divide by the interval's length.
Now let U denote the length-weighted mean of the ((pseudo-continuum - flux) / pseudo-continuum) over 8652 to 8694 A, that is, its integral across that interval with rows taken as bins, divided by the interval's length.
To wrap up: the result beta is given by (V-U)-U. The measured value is -0.13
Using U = 0.055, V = -0.014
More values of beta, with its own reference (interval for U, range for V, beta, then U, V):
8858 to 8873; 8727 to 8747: -0.02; 0.010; -0.004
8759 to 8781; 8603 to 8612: -0.02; -0.006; -0.030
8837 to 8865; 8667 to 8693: 0.04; -0.010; 0.019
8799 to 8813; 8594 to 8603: -0.08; 0.023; -0.038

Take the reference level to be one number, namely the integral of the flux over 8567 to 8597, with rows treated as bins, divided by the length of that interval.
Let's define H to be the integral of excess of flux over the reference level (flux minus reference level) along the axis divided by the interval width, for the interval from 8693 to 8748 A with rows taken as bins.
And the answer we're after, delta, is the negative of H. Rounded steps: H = -0.18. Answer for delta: 0.18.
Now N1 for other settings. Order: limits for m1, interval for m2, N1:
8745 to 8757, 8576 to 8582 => -10.9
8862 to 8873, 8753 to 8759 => -11.0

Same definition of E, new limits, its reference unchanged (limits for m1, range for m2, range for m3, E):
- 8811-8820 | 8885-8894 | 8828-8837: -0.002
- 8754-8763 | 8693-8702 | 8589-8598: -0.012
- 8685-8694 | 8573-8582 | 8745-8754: -0.023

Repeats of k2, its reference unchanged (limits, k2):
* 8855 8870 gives 8869.0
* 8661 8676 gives 8662.0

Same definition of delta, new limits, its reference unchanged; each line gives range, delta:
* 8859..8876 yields 0.31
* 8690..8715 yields 0.28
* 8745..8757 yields 0.22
